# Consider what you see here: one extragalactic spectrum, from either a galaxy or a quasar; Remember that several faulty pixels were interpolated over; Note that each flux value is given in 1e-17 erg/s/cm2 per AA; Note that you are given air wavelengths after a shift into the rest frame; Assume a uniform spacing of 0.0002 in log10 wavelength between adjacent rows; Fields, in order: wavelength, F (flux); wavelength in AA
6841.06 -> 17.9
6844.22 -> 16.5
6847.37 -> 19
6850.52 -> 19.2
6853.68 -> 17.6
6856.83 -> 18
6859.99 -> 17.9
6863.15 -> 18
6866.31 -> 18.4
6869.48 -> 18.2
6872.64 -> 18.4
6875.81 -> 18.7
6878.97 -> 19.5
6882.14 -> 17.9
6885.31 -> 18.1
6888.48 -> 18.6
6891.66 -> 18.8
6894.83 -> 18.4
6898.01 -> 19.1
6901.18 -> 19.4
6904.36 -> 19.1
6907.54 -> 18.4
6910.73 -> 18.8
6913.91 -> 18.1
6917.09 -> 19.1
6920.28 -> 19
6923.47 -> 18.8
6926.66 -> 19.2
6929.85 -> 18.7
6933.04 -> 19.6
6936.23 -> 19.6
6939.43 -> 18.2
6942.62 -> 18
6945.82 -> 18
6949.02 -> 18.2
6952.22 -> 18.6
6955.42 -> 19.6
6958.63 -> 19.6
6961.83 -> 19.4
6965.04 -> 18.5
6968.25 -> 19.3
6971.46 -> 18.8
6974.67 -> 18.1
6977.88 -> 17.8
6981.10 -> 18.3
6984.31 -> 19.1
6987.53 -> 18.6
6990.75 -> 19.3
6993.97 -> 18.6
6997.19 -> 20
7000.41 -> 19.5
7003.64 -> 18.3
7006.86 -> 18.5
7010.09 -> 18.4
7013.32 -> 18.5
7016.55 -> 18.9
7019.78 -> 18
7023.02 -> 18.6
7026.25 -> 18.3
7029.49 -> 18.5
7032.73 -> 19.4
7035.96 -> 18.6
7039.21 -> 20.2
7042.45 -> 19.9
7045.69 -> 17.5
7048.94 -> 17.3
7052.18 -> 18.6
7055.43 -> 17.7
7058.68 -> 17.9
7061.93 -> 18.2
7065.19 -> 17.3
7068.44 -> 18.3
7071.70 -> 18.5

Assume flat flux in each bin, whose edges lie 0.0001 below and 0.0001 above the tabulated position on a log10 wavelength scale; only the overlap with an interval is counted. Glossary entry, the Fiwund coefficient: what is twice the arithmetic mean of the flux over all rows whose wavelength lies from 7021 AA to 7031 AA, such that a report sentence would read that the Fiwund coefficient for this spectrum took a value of 36.9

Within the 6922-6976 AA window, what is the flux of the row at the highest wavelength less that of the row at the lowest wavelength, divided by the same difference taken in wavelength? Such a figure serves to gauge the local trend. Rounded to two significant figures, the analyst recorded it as -0.014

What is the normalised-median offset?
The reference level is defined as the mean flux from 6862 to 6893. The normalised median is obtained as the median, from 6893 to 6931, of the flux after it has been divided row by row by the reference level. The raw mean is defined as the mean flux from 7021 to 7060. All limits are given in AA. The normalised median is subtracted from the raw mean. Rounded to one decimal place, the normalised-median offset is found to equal 17.5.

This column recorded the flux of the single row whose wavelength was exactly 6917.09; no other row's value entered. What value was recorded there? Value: 19.1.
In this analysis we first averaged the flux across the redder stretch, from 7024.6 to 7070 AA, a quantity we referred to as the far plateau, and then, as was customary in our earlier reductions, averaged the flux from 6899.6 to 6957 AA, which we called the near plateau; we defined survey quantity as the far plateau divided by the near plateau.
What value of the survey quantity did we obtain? 0.98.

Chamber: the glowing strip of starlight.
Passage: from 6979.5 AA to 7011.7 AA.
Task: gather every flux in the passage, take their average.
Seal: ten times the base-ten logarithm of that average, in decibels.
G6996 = 12.8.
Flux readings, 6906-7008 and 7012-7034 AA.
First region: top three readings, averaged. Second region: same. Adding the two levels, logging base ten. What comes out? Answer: 1.59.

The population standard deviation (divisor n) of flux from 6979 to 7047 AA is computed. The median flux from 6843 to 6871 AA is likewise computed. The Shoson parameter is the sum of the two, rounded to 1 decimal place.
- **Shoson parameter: 18.7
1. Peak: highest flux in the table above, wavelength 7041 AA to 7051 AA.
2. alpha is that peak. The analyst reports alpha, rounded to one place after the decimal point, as 19.9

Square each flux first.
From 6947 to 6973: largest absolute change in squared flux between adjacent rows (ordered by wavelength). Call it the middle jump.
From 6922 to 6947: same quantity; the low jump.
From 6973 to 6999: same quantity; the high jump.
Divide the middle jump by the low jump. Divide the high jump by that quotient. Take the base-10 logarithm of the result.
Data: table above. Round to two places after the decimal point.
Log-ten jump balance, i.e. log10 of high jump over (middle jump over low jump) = 1.87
